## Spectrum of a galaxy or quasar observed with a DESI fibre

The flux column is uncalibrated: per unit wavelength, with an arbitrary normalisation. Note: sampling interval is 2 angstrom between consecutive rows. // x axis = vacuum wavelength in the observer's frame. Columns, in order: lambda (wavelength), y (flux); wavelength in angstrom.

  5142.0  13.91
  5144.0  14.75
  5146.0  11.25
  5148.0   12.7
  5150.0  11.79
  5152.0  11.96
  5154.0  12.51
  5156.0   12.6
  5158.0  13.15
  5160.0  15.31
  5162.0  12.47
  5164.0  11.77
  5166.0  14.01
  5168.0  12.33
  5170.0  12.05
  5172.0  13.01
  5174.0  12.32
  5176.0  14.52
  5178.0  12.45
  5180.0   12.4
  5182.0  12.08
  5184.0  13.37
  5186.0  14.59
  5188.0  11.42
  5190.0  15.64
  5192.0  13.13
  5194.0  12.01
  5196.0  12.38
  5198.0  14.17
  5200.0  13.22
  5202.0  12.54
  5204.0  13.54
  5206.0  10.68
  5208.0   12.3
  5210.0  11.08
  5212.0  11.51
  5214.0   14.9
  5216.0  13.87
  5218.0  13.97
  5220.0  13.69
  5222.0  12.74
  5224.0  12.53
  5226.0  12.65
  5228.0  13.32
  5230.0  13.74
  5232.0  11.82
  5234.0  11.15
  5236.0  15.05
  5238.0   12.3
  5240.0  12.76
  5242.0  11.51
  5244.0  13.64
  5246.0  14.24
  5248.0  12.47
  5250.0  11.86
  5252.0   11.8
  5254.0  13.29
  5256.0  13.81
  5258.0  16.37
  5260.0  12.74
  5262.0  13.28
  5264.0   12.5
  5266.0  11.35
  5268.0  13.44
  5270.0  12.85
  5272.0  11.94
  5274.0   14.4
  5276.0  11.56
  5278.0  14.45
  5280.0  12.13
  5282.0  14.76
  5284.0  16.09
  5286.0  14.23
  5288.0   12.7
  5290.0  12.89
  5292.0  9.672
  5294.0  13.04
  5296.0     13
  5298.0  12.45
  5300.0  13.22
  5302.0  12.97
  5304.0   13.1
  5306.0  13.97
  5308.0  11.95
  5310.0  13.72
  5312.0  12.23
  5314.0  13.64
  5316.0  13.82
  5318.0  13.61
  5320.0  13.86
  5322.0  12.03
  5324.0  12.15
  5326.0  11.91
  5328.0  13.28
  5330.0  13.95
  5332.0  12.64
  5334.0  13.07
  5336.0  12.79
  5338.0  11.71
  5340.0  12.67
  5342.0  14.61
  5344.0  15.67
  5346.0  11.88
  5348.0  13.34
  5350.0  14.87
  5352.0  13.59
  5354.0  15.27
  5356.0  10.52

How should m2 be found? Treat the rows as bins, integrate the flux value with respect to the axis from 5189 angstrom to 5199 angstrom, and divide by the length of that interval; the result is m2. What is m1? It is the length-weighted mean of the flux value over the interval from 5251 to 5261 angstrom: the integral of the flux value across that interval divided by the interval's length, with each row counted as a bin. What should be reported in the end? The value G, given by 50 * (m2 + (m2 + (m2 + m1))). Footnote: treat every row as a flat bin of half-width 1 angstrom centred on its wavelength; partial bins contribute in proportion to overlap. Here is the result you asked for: 2700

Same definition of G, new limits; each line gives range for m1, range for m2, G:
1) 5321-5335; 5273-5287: 2728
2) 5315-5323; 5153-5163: 2648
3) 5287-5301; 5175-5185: 2566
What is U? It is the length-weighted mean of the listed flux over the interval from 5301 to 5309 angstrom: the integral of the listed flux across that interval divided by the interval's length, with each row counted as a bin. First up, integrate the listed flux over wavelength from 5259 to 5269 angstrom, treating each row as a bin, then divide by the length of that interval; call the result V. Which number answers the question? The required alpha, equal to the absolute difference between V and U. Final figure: 0.34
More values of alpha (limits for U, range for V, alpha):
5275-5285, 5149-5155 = 1.71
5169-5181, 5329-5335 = 0.43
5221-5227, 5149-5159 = 0.24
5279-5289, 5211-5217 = 0.56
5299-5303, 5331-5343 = 0.18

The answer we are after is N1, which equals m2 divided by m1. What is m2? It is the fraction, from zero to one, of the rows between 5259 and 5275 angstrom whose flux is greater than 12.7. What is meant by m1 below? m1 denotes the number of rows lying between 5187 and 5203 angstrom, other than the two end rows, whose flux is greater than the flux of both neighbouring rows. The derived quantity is 0.31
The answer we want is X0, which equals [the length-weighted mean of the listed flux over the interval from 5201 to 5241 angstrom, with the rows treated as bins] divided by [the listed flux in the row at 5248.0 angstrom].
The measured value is 1.03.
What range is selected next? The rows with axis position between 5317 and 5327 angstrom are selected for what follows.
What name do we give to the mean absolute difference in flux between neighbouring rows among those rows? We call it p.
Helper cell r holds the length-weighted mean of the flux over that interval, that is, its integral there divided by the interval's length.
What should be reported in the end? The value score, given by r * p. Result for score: 8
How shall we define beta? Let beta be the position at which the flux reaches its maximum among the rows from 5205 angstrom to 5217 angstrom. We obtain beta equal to 5214.0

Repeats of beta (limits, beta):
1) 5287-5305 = 5300.0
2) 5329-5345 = 5344.0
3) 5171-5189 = 5186.0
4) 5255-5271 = 5258.0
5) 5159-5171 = 5160.0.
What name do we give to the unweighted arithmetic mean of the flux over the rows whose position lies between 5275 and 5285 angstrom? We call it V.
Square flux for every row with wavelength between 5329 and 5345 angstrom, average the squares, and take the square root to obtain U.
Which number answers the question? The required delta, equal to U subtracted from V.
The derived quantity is 0.36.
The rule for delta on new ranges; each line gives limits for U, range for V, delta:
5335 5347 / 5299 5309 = -0.26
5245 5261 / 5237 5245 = -0.84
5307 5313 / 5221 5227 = -0.02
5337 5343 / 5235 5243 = -0.15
